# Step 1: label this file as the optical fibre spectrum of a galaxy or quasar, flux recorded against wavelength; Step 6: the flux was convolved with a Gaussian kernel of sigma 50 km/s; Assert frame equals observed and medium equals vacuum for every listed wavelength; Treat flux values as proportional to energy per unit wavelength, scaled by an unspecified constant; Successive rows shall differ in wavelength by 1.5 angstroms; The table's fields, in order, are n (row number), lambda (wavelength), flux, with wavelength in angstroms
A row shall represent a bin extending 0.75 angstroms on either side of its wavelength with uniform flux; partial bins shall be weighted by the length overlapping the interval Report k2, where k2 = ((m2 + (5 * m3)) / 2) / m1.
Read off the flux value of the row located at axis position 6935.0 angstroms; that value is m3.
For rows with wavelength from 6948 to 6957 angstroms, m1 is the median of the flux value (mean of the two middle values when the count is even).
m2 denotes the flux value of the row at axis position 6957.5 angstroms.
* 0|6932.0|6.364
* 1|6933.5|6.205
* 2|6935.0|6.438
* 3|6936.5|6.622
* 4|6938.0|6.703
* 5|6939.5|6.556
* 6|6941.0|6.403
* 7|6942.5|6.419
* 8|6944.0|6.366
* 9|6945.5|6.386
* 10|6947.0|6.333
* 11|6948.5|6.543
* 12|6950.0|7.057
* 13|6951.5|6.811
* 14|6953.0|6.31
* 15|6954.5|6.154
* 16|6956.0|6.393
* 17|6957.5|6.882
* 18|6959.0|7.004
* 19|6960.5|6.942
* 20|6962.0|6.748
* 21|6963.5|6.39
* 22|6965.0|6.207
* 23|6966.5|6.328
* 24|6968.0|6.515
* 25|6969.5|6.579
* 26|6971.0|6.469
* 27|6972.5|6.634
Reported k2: 3.02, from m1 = 6.47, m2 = 6.882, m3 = 6.438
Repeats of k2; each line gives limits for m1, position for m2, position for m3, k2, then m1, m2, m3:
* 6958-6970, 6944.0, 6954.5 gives 2.84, 6.55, 6.366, 6.154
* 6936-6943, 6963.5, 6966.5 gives 2.90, 6.56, 6.39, 6.328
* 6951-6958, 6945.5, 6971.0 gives 3.03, 6.39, 6.386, 6.469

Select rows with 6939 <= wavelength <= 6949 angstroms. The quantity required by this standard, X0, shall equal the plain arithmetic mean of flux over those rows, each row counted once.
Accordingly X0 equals 6.4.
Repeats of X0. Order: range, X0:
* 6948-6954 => 6.7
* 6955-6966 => 6.7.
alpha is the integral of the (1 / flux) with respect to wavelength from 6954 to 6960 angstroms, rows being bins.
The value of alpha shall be 0.906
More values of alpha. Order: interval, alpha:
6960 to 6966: 0.918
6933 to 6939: 0.923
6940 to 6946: 0.937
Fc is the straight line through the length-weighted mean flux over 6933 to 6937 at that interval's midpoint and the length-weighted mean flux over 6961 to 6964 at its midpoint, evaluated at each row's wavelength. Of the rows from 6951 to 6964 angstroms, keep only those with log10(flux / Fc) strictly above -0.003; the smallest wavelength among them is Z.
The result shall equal 6951.5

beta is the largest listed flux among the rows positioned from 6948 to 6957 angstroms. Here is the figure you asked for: 7.057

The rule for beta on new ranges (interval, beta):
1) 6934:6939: 6.703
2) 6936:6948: 6.703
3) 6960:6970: 6.942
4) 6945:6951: 7.057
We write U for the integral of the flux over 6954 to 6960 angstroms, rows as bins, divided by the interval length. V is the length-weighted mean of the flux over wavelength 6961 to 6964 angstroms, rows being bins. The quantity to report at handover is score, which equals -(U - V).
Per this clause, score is -0.03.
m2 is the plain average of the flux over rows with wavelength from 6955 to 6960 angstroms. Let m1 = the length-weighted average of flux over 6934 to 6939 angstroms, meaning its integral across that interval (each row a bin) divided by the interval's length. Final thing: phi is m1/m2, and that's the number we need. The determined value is 0.97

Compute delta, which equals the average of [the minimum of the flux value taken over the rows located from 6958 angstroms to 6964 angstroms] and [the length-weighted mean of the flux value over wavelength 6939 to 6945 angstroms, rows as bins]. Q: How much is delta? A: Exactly 6.41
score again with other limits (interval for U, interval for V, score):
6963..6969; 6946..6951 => 0.27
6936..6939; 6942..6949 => -0.25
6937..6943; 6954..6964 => 0.13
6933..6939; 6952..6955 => -0.22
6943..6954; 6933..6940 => -0.02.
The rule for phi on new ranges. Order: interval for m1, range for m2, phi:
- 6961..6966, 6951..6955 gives 1.01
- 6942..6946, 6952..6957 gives 1.02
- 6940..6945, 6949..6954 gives 0.95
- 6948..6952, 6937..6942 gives 1.04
